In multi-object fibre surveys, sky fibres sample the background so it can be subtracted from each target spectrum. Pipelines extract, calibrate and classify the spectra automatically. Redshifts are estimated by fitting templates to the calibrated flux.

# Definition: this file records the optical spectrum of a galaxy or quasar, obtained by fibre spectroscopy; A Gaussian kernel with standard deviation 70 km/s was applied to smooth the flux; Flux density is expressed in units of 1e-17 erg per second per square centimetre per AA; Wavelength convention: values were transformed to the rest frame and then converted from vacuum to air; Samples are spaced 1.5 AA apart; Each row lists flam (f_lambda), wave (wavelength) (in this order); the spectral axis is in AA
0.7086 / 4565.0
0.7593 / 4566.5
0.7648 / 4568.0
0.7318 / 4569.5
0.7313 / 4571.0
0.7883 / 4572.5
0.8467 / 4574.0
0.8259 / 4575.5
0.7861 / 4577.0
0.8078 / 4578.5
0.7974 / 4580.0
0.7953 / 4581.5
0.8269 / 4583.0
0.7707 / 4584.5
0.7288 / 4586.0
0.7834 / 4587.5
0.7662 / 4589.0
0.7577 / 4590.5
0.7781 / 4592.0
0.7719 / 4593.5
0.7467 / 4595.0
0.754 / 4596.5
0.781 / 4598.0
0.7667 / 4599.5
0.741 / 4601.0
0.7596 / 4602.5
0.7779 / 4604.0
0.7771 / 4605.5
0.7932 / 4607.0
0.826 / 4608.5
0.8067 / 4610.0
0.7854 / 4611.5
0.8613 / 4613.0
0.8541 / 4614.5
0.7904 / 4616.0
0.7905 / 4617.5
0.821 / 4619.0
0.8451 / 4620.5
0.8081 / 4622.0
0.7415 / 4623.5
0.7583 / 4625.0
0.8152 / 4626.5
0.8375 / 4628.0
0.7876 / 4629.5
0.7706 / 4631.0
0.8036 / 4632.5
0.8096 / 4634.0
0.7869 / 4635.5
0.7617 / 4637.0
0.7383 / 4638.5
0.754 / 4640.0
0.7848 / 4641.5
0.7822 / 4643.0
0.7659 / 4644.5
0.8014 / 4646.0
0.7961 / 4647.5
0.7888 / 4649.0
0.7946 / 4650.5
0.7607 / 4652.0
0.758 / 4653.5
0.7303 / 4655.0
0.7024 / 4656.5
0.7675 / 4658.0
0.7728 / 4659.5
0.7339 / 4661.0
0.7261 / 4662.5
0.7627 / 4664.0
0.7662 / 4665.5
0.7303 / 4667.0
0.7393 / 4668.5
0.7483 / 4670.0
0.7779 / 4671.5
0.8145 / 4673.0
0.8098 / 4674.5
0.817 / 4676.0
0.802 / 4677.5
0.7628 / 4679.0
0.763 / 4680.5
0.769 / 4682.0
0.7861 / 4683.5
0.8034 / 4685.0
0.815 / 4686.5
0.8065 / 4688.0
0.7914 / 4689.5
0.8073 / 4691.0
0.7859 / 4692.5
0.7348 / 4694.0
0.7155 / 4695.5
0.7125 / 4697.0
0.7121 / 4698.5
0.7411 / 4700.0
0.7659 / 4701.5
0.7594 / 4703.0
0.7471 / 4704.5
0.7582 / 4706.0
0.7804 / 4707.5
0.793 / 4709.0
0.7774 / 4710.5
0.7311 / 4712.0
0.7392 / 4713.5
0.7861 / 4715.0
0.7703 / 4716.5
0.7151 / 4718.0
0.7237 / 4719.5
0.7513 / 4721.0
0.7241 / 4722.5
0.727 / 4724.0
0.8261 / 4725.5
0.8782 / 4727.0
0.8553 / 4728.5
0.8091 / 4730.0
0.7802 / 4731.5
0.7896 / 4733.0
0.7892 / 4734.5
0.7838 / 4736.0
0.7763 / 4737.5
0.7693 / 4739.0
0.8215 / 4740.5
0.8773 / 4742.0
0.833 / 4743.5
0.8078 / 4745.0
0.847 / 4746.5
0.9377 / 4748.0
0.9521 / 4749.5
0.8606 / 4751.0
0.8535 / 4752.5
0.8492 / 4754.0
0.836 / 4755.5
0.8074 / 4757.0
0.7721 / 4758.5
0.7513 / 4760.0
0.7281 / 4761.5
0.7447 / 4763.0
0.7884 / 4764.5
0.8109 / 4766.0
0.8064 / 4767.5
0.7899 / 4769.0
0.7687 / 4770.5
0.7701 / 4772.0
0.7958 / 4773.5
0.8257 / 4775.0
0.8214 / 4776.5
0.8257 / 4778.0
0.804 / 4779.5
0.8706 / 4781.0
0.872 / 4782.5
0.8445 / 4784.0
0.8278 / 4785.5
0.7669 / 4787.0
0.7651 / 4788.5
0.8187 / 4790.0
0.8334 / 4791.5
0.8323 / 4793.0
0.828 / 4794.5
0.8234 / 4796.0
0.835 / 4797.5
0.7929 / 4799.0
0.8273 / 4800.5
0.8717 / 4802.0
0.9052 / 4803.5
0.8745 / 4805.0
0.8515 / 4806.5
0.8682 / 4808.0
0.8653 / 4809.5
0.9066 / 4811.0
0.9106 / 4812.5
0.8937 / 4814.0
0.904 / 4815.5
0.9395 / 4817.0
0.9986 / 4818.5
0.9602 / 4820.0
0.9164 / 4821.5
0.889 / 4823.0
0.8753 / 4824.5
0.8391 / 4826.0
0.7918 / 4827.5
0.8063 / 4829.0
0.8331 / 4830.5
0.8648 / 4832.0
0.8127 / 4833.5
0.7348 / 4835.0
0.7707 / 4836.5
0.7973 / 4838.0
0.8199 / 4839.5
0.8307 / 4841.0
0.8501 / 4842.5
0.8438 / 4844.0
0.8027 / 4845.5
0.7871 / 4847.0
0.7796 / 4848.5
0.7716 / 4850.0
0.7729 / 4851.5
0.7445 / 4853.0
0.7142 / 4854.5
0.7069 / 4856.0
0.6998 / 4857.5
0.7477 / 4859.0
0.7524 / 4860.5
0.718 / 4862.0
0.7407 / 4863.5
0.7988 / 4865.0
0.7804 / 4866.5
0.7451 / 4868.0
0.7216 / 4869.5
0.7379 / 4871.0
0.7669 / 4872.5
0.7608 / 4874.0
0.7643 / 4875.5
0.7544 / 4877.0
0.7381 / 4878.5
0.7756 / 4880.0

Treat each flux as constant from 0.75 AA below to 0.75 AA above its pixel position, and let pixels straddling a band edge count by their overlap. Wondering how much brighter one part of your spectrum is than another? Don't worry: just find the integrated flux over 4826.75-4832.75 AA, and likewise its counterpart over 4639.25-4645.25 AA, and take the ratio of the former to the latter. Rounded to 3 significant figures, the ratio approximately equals 1.07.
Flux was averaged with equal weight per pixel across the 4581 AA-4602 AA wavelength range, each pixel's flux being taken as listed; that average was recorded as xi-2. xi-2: 0.769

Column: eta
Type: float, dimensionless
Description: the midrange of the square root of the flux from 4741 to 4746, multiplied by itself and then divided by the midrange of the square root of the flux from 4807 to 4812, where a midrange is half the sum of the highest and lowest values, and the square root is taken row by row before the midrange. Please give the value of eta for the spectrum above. 0.895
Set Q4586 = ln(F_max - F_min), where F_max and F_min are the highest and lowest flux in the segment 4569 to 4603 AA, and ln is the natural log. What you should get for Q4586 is -2.14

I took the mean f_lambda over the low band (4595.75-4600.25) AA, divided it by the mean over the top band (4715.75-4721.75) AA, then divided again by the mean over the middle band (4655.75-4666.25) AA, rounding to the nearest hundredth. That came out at 1.39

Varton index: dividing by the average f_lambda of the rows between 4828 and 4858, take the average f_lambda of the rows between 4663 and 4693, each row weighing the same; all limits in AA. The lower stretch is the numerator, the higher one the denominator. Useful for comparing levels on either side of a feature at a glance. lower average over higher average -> 0.99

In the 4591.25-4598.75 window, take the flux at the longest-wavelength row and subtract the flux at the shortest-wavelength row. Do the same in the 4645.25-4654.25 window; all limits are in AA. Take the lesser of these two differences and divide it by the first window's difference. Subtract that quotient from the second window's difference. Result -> 14.9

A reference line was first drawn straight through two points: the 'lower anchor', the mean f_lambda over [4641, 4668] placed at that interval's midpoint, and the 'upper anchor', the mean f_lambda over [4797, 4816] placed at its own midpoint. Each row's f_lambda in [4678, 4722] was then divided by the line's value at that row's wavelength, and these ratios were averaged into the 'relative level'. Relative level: 0.96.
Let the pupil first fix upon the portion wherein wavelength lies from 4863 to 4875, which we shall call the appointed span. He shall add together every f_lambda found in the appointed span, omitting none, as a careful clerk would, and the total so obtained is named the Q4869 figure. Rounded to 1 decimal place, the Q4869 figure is 6.1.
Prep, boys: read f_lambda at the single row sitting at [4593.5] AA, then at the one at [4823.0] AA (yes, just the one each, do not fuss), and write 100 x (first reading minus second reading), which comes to -11.7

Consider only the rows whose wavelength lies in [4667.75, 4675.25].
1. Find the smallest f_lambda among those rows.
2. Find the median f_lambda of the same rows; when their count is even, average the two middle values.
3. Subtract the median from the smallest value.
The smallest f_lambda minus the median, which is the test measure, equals -0.039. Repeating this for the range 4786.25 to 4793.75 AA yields -0.054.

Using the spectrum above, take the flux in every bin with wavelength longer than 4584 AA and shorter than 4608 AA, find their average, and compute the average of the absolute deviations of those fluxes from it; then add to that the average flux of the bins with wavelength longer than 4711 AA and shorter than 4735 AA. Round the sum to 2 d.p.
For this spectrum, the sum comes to 0.79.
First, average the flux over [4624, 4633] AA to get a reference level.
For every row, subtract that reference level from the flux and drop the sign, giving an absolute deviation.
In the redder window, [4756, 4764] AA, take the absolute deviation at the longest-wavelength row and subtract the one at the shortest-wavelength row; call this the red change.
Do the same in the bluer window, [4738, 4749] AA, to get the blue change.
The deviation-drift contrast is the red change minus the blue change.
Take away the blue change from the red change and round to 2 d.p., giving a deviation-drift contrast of -0.08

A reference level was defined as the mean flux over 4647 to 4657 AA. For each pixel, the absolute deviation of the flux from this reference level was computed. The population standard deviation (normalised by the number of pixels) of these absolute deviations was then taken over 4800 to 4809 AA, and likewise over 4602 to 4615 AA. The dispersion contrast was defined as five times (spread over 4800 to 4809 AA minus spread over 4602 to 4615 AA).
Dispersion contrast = -0.05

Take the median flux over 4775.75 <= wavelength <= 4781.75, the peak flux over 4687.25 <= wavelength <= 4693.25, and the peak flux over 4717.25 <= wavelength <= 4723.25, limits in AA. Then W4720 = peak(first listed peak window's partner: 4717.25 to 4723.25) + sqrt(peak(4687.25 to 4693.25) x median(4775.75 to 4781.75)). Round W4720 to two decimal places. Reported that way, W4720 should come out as 1.57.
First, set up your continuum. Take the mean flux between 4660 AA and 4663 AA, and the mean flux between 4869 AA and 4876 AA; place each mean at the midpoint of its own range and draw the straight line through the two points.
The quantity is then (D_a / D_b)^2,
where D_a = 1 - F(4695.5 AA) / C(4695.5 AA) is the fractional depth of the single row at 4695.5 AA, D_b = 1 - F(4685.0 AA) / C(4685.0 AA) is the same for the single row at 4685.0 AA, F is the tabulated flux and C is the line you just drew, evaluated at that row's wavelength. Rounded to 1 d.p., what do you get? 0.1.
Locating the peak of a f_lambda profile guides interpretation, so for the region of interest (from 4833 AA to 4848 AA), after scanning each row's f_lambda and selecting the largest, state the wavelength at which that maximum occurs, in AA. 4842.5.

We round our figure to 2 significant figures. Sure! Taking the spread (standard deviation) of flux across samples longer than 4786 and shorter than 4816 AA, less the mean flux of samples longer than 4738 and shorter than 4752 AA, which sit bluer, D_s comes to -0.81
